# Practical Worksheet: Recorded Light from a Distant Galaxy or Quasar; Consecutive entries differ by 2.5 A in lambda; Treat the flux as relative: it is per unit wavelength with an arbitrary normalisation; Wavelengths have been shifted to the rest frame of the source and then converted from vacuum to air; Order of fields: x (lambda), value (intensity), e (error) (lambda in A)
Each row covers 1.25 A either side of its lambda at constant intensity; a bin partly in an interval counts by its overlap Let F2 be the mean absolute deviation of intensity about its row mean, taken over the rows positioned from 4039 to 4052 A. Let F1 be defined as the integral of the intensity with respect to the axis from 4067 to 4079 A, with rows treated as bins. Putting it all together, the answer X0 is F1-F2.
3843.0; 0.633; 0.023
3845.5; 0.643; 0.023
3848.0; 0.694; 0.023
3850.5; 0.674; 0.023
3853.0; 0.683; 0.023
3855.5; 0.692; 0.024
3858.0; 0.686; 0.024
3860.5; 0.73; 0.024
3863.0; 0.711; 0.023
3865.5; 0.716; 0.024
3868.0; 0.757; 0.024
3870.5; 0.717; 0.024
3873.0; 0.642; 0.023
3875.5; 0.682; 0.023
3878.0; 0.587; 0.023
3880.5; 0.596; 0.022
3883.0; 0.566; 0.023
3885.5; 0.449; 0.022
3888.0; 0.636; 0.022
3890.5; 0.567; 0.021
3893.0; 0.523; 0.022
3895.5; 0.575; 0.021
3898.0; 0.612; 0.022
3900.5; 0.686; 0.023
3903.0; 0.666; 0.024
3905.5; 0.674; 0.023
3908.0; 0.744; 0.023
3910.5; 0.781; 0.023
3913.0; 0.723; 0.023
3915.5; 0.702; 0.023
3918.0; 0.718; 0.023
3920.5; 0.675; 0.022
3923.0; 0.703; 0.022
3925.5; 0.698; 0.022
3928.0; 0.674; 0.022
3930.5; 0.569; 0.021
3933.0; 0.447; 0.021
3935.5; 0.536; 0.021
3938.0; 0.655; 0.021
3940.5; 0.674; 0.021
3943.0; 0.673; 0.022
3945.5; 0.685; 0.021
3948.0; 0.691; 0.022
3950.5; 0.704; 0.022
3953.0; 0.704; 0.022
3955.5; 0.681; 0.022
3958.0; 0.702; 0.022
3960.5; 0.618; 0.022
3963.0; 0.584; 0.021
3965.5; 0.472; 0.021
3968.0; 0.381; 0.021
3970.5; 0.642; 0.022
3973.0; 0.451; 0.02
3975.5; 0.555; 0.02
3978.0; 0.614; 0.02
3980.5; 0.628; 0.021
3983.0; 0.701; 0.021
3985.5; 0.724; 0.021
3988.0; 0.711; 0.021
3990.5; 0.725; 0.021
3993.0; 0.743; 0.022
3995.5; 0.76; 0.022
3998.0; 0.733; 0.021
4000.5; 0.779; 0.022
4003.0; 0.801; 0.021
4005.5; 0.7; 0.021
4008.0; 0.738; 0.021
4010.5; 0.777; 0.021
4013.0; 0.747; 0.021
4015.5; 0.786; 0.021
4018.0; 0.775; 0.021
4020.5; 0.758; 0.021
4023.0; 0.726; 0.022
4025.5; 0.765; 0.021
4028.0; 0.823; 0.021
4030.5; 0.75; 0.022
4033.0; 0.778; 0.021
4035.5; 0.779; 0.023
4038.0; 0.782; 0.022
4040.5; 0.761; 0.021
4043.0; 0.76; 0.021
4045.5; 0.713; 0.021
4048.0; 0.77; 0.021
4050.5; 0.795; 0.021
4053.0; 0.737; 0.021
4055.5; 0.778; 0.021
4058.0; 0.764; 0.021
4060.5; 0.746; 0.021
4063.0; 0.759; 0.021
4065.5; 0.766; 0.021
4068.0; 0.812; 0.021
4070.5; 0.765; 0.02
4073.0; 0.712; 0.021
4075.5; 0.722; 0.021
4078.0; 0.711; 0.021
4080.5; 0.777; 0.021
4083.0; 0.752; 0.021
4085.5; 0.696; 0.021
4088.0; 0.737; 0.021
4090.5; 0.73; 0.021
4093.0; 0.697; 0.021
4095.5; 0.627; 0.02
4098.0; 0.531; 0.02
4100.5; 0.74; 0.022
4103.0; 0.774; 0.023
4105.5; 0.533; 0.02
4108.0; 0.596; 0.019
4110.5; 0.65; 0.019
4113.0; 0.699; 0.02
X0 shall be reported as 8.9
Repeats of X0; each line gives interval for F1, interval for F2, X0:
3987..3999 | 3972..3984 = 8.7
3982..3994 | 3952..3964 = 8.6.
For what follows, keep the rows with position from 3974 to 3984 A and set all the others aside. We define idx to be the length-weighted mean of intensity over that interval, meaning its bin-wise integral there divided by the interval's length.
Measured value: 0.618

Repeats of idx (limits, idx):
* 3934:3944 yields 0.629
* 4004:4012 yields 0.741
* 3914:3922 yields 0.699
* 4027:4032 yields 0.784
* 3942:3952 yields 0.689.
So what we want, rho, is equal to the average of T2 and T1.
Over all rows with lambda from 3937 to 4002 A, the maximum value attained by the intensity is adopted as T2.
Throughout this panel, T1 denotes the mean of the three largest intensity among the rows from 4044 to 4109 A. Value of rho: 0.787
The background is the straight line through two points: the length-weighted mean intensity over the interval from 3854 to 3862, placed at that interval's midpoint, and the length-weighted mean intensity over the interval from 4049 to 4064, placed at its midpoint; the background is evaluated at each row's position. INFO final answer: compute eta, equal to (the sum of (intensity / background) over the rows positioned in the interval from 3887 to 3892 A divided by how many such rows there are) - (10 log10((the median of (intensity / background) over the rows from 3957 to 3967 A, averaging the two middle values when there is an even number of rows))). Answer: 1.7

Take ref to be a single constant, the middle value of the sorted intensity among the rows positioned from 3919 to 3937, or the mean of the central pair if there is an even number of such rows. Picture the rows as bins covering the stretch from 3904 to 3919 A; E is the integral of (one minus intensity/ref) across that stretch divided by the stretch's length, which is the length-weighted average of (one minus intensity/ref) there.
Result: -0.07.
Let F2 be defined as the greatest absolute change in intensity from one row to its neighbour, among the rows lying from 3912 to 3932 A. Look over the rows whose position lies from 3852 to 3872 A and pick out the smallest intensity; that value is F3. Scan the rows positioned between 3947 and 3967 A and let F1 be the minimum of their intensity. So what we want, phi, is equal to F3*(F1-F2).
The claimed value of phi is 0.251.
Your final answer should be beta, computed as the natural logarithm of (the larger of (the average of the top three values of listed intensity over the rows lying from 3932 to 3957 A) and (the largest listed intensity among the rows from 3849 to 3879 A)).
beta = -0.278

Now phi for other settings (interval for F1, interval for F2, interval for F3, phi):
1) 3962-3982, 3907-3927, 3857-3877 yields 0.207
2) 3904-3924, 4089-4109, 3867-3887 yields 0.194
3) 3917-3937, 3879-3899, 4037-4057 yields 0.185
